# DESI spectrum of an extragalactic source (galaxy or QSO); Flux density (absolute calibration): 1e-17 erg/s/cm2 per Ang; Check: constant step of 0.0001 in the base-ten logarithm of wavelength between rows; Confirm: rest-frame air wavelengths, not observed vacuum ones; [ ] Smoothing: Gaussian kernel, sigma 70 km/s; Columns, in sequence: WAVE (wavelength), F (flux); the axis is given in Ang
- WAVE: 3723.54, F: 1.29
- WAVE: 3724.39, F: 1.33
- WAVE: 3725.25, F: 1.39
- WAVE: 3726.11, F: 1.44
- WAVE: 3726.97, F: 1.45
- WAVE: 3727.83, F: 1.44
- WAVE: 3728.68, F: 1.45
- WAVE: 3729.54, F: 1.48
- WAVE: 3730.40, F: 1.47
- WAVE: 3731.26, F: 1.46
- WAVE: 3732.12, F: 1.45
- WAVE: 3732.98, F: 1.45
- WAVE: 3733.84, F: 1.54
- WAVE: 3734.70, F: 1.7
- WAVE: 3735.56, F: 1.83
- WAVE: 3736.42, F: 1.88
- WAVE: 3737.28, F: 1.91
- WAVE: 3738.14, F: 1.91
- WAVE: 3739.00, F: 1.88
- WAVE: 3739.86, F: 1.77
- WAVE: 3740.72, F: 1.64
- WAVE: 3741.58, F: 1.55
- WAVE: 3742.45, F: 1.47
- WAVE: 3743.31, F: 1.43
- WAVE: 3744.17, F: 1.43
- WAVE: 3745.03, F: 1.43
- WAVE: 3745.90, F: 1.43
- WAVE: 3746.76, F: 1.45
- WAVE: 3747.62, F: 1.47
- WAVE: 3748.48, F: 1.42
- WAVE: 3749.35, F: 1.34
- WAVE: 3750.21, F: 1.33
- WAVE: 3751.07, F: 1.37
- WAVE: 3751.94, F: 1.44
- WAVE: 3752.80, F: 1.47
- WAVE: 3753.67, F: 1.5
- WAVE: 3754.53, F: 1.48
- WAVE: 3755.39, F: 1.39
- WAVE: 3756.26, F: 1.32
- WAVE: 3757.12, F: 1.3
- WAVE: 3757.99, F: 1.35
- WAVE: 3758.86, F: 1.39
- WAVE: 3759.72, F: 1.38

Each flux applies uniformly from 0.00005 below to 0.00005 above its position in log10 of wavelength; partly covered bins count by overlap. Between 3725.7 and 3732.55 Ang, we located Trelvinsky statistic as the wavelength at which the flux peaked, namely 3729.54 Ang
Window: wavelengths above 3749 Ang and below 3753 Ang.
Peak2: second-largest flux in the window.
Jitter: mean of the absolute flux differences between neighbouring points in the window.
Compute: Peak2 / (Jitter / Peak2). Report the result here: 55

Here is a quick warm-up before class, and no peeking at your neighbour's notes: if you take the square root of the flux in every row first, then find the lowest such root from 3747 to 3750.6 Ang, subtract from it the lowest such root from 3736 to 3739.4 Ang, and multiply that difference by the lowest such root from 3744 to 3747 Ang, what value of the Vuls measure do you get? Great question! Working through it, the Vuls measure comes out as -0.26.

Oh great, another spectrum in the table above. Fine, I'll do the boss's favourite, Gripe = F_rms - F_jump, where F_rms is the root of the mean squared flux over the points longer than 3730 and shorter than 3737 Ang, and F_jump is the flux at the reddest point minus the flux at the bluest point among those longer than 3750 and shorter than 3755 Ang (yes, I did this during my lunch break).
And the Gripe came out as 1.46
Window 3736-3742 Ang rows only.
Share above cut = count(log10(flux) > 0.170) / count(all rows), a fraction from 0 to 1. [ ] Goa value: 1.00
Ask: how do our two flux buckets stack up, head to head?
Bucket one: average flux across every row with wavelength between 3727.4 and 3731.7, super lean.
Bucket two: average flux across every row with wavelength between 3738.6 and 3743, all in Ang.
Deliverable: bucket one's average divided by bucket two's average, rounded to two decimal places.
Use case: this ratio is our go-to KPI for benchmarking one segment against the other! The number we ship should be 0.88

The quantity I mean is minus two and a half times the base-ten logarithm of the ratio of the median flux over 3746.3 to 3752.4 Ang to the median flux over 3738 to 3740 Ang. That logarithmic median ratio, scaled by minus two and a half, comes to 0.30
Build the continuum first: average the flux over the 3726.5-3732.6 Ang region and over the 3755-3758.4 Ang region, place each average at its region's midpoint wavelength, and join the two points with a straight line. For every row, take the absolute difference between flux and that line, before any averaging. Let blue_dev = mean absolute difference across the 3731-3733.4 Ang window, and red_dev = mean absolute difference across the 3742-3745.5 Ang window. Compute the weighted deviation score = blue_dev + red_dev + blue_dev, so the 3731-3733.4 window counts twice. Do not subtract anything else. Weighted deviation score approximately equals 0.06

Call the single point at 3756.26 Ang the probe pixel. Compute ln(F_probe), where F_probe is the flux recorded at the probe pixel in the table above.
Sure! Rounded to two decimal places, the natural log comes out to 0.28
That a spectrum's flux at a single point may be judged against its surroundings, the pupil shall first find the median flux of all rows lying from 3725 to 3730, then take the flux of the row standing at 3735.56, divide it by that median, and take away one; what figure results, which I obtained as 0.27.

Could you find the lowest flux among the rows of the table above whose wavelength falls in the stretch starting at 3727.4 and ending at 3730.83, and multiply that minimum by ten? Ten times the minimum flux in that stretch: 14.4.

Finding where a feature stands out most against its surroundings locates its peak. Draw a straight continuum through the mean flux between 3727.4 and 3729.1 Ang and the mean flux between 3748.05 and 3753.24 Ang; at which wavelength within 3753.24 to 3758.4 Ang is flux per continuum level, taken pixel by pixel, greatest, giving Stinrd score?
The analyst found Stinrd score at 3753.67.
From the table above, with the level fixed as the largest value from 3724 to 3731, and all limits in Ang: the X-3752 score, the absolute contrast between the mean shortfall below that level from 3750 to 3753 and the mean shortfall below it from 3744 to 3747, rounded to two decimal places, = 0.03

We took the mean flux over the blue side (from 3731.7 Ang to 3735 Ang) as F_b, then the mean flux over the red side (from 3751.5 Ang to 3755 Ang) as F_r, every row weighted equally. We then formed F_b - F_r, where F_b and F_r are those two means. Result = 0.06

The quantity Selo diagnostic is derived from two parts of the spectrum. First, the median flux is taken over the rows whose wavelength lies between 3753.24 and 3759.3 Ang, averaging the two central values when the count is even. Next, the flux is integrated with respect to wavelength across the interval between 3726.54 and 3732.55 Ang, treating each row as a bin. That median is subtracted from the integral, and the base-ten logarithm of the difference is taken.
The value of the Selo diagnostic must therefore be 0.87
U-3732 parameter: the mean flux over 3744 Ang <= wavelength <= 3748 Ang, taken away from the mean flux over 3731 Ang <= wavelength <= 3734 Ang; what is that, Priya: 0.03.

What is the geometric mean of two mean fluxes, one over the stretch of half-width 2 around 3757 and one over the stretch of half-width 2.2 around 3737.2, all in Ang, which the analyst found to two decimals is 1.59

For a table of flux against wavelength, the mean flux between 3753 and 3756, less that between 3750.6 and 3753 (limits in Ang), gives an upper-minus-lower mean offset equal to 0.03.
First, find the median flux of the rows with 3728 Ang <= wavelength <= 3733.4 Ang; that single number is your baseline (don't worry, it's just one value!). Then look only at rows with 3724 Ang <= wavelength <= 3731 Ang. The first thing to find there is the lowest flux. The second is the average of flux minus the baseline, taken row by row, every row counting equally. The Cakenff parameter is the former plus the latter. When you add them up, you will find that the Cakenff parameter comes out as 1.3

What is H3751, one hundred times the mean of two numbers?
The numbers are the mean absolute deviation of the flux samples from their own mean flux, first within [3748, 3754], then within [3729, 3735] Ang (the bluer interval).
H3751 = 5.9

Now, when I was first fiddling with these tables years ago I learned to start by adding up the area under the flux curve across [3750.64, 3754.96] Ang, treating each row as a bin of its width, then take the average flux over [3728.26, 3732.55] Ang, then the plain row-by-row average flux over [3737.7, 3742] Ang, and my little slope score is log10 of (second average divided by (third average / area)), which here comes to 0.72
